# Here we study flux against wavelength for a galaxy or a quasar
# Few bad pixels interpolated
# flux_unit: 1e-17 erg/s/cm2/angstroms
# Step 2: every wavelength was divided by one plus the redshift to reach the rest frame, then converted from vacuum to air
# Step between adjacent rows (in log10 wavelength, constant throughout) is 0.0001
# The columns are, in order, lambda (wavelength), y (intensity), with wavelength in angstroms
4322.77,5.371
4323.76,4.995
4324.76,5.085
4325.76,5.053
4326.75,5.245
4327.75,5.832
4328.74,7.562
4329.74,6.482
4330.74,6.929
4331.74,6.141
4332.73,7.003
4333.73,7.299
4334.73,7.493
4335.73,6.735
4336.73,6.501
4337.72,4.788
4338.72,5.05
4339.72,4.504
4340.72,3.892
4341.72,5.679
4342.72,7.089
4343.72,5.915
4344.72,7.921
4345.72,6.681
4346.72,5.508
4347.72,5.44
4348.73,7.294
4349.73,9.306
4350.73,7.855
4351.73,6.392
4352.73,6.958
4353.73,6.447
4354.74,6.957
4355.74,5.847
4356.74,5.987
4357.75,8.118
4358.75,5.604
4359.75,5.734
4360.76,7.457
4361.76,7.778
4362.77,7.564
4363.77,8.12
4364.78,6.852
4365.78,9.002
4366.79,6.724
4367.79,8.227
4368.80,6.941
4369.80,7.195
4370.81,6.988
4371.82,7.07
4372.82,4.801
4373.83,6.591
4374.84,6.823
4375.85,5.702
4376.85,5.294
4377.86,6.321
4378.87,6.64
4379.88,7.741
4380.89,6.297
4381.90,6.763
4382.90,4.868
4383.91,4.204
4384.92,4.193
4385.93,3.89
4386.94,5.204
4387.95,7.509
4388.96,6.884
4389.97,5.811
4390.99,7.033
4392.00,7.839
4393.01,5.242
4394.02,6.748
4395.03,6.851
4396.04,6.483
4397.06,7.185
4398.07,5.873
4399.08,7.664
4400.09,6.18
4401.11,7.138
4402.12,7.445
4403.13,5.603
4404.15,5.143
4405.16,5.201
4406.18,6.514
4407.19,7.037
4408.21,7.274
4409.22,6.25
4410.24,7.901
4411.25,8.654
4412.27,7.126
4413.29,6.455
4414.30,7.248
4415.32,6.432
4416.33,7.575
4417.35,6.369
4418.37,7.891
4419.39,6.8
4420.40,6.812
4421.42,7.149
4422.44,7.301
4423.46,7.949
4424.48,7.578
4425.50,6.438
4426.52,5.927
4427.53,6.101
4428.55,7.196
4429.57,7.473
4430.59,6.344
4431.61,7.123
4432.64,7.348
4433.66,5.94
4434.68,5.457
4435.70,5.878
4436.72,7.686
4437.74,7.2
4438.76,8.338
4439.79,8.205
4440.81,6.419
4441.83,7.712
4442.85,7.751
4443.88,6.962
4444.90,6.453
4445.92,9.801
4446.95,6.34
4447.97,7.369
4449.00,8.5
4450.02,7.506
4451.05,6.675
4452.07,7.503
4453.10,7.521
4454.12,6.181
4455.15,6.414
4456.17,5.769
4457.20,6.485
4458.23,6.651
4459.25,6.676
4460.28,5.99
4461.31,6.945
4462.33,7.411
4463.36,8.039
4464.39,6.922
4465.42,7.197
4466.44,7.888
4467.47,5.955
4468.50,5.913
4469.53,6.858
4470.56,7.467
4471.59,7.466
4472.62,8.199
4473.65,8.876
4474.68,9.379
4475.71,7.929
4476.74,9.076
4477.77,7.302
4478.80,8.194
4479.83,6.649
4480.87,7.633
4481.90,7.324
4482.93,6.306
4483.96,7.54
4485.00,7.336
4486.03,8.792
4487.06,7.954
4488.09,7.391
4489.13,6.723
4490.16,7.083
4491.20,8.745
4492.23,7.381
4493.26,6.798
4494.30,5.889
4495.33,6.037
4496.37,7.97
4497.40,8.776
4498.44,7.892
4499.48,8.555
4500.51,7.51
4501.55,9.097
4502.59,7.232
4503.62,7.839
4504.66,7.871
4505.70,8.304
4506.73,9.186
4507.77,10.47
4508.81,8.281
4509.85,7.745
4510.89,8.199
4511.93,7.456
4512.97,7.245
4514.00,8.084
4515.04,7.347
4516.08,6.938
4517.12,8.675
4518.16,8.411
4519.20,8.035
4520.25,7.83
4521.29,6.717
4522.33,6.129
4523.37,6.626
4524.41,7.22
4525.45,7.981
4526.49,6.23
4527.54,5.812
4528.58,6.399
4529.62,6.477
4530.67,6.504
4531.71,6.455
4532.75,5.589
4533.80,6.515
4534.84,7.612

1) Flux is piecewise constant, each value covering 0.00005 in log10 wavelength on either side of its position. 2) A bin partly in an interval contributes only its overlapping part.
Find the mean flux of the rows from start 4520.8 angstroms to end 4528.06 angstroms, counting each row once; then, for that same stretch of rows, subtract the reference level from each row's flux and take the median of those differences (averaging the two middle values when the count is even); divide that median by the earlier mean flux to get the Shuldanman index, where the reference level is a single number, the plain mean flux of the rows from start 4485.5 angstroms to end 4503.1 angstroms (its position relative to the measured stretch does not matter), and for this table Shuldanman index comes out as -0.15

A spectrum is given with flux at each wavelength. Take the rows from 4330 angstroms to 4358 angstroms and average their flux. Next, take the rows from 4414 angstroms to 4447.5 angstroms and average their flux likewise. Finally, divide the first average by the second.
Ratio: 0.92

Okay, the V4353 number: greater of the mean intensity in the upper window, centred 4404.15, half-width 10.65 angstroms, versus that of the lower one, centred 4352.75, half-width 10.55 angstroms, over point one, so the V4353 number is 68.5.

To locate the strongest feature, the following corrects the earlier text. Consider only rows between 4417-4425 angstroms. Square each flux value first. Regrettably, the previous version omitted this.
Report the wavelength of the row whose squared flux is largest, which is 4423.46 angstroms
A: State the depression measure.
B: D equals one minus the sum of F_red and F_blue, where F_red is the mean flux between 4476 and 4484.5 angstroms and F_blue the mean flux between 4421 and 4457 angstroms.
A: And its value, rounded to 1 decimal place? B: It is -13.6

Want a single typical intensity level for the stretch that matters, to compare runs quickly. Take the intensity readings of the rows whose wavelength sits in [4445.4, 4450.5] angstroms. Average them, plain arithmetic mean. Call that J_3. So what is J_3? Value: 7.90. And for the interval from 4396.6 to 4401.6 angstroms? 6.81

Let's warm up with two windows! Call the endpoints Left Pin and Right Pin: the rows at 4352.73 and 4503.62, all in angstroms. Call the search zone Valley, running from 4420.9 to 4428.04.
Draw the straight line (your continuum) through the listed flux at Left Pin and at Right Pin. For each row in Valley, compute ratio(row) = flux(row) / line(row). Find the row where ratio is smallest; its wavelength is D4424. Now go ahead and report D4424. 4426.52 angstroms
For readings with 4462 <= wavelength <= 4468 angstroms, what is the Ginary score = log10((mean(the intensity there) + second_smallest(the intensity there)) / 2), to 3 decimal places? 0.850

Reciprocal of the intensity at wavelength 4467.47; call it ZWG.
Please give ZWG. 0.17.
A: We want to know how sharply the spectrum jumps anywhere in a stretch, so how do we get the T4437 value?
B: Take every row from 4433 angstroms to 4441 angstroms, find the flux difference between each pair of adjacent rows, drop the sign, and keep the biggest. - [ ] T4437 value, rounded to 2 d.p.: 1.81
